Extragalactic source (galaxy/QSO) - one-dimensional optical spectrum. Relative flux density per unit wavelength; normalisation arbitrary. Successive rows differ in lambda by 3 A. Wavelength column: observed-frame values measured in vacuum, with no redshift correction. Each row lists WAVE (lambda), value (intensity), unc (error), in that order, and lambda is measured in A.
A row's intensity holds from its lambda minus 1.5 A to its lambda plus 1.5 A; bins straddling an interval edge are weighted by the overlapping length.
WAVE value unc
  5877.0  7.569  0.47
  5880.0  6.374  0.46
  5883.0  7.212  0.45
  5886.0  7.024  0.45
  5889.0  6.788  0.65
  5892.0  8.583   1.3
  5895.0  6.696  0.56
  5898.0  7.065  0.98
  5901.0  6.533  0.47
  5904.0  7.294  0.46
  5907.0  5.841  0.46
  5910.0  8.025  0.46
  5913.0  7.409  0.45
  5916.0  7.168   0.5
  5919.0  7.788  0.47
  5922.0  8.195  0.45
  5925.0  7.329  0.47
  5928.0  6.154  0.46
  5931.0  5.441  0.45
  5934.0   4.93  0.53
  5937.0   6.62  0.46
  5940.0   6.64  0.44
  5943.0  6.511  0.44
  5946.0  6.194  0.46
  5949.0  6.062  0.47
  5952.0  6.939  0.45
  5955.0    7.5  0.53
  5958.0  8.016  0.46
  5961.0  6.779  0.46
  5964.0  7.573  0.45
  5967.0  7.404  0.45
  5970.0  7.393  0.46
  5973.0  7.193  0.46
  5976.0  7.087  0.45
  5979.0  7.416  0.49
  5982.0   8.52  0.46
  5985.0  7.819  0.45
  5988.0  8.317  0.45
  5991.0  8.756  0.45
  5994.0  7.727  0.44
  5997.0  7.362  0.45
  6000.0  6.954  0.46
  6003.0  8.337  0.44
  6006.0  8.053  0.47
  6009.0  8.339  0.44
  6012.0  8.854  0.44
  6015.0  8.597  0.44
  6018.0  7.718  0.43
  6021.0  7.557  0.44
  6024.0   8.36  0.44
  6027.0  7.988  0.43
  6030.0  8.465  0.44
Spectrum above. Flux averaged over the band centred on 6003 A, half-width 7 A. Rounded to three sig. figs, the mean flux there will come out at 7.81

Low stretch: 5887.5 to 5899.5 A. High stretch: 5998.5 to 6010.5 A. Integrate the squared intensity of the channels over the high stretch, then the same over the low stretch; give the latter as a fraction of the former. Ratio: 0.85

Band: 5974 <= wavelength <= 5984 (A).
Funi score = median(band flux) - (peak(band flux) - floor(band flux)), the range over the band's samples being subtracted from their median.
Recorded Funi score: 6.0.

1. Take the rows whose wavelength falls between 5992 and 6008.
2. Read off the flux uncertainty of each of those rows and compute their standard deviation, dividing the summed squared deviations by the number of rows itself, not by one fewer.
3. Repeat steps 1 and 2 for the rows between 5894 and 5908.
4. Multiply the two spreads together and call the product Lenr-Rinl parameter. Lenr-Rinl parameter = 0.0023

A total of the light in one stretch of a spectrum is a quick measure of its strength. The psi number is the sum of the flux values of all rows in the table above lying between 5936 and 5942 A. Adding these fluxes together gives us 13.3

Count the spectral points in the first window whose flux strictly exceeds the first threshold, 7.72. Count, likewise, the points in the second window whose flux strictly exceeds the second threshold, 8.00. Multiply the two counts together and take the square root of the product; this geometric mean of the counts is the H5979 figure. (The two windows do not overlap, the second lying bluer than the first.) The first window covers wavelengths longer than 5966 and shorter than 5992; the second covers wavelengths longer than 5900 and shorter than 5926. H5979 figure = 2.83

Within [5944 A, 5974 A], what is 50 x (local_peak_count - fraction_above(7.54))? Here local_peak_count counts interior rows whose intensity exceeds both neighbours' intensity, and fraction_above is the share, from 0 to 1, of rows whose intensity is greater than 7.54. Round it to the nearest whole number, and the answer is 90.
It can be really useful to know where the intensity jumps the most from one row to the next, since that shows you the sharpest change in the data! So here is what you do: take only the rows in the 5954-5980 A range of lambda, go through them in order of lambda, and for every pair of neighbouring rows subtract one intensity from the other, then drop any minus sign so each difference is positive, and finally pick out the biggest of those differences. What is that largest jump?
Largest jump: 1.2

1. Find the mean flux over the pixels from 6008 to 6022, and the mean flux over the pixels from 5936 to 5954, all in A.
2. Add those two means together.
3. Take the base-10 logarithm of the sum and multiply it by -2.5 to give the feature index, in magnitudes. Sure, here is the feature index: -2.92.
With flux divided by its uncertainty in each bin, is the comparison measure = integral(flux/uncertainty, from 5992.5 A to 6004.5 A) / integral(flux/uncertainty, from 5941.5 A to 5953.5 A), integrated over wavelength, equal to 1.20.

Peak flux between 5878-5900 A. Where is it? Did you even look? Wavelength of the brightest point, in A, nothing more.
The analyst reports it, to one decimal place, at 5892.0 A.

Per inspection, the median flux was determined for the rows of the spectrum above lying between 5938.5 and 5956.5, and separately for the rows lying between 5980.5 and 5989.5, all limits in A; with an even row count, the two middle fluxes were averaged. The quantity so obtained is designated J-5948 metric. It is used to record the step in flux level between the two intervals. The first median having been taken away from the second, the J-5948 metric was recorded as 1.7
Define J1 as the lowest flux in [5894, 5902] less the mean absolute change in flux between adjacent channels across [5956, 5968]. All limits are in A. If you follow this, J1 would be 5.8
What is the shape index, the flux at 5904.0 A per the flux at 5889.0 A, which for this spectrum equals 1.07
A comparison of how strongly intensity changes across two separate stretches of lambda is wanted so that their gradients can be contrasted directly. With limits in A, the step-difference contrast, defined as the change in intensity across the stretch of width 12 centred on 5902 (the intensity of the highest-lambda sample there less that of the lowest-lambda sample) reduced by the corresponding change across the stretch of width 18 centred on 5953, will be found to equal -1.8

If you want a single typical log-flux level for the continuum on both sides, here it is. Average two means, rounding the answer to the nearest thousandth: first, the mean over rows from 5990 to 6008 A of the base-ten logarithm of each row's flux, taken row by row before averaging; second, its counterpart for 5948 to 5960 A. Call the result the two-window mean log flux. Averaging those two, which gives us 0.873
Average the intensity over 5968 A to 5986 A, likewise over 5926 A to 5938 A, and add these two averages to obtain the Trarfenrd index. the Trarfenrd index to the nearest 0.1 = 13.4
